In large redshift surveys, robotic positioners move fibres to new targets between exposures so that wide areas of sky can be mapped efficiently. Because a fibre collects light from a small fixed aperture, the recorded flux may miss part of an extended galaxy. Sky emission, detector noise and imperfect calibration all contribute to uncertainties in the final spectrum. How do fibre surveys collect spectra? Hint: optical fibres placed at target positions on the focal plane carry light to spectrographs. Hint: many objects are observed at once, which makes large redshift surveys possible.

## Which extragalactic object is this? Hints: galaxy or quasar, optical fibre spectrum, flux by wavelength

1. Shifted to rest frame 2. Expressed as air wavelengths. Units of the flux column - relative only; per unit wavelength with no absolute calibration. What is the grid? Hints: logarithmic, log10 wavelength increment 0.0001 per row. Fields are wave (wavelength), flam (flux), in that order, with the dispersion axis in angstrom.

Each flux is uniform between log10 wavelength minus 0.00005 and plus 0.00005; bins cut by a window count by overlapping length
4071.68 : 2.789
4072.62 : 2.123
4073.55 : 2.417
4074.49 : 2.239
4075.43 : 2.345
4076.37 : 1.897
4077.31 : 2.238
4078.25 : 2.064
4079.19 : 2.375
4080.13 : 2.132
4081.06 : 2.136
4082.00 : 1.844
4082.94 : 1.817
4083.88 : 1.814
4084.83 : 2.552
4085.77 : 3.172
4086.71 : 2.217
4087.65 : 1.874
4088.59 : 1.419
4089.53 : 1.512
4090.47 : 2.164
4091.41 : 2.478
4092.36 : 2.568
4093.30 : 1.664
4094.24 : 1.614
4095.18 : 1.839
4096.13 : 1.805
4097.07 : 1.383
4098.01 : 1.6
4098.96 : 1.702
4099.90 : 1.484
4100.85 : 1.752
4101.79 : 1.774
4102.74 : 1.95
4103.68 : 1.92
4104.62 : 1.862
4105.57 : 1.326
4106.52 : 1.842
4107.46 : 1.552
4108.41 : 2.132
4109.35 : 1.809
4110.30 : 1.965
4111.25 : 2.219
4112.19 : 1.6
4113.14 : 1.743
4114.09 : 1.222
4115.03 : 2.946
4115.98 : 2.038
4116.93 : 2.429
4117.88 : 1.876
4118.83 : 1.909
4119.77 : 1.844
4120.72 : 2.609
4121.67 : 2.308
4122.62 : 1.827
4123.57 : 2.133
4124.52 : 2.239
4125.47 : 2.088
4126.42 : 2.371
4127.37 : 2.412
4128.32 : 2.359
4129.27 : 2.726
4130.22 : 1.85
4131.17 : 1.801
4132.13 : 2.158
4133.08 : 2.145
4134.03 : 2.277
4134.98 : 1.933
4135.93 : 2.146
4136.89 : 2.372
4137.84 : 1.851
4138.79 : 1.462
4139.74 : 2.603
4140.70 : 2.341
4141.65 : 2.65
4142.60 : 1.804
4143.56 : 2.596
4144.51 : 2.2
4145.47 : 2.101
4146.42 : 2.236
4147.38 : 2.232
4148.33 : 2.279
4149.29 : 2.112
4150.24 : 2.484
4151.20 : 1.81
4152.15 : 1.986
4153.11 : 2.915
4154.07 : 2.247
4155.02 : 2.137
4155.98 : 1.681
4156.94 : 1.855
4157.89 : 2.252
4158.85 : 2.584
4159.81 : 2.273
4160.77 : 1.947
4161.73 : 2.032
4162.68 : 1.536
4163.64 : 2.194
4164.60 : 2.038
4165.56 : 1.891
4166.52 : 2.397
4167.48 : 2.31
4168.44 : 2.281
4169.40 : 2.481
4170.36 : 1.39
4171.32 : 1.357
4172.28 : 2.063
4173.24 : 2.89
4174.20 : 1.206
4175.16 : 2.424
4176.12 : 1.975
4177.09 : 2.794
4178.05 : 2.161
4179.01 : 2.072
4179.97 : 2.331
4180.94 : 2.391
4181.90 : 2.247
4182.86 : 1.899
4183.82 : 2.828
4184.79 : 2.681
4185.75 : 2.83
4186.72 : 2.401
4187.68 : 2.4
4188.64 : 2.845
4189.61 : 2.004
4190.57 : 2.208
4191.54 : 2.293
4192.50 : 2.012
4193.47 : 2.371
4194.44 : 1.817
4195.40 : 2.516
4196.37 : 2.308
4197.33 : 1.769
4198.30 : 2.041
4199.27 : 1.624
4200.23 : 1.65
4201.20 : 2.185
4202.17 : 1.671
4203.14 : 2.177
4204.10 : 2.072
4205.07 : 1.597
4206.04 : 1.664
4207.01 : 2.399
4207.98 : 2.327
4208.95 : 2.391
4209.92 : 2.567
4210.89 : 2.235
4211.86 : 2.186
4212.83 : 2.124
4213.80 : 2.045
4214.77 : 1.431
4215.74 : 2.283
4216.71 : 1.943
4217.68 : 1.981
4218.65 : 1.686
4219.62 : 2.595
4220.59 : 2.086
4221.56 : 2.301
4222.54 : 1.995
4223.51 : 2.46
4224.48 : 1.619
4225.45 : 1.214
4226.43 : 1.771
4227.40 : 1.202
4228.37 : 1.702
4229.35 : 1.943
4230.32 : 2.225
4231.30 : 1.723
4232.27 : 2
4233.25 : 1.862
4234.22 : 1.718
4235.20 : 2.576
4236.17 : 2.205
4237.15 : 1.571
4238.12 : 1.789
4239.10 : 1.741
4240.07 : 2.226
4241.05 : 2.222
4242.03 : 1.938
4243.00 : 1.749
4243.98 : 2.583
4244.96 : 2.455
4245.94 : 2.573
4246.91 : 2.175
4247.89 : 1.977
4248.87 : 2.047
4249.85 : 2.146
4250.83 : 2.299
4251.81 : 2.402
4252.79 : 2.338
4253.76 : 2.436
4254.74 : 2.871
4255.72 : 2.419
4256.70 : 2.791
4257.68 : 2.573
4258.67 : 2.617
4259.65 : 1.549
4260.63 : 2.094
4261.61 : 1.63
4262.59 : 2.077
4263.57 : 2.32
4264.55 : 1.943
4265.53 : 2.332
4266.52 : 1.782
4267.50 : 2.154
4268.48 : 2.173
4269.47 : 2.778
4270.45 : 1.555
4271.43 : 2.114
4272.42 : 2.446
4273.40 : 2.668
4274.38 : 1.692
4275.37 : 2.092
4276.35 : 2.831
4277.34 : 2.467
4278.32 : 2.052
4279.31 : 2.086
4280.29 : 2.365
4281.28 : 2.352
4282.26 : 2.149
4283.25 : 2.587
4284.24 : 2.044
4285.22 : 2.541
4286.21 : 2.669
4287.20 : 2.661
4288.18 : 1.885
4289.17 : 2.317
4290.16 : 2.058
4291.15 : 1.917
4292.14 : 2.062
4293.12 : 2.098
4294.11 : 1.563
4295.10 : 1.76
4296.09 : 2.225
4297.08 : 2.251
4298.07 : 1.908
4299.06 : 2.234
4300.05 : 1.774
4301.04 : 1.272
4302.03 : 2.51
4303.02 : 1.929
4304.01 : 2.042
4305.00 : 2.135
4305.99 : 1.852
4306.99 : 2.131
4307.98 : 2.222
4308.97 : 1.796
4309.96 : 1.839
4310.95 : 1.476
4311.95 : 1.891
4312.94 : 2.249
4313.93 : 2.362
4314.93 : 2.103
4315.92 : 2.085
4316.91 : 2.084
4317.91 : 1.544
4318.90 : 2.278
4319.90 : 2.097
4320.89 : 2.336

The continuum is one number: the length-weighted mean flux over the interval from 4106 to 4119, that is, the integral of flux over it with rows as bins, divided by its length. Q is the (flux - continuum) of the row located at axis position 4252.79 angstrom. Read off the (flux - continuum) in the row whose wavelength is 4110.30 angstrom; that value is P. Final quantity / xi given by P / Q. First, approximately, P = 0.0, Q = 0.39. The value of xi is 0.0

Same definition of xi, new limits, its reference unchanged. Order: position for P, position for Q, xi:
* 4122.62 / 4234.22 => 0.5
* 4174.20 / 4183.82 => -0.8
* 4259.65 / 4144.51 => -1.6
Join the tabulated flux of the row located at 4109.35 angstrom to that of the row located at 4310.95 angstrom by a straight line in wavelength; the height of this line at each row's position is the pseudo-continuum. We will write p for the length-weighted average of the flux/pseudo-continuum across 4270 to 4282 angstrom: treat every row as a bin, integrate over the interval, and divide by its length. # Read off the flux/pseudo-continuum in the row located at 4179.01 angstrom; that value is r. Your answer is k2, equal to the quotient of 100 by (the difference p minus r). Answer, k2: 434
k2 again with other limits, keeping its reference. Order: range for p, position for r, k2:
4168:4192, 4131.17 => 313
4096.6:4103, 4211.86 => -234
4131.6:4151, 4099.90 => 230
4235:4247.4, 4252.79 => -674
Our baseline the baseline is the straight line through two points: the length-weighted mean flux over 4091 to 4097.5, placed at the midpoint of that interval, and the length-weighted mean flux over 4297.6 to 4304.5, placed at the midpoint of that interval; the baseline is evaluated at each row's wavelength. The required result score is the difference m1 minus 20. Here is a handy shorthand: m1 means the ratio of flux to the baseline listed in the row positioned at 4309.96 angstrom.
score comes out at -19.1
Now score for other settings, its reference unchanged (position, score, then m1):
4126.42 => -18.8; 1.2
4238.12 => -19.1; 0.9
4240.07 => -18.9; 1.1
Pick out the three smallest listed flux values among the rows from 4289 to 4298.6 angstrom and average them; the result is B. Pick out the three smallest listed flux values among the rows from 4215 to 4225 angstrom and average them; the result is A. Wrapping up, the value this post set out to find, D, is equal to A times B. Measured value 3.1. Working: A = 1.75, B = 1.7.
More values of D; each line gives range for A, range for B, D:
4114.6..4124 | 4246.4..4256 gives 3.8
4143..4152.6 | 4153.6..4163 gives 3.3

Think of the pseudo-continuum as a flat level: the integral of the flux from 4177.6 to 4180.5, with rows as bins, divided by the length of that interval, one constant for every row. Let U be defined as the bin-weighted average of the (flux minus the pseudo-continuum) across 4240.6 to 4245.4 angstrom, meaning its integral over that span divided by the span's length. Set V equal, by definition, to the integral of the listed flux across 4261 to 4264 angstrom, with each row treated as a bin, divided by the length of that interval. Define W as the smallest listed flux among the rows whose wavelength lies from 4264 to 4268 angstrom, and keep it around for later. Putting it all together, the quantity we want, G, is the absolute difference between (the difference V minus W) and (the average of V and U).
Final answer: 0.78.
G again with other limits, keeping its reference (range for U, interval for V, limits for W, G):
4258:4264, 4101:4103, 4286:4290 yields 0.90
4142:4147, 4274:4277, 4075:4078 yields 0.79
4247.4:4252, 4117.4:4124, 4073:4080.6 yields 0.85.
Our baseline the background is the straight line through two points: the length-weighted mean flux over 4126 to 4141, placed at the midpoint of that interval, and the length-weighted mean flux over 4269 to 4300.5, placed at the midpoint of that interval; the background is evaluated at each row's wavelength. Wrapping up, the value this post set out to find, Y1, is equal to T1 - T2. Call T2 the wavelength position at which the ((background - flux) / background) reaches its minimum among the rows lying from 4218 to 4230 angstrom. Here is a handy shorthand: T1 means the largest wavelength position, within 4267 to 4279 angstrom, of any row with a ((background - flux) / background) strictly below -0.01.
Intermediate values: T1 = 4277.34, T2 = 4219.62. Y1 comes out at 57.7 angstrom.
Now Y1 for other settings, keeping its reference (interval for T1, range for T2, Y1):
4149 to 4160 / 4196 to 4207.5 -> -47.2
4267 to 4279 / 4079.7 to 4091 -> 191.6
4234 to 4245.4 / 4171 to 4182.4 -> 71.7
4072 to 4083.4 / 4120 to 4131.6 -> -50.1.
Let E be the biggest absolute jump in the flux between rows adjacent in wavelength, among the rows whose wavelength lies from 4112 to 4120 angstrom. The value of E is 1.72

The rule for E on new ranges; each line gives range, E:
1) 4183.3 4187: 0.43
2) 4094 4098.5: 0.42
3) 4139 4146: 0.85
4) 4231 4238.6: 0.86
